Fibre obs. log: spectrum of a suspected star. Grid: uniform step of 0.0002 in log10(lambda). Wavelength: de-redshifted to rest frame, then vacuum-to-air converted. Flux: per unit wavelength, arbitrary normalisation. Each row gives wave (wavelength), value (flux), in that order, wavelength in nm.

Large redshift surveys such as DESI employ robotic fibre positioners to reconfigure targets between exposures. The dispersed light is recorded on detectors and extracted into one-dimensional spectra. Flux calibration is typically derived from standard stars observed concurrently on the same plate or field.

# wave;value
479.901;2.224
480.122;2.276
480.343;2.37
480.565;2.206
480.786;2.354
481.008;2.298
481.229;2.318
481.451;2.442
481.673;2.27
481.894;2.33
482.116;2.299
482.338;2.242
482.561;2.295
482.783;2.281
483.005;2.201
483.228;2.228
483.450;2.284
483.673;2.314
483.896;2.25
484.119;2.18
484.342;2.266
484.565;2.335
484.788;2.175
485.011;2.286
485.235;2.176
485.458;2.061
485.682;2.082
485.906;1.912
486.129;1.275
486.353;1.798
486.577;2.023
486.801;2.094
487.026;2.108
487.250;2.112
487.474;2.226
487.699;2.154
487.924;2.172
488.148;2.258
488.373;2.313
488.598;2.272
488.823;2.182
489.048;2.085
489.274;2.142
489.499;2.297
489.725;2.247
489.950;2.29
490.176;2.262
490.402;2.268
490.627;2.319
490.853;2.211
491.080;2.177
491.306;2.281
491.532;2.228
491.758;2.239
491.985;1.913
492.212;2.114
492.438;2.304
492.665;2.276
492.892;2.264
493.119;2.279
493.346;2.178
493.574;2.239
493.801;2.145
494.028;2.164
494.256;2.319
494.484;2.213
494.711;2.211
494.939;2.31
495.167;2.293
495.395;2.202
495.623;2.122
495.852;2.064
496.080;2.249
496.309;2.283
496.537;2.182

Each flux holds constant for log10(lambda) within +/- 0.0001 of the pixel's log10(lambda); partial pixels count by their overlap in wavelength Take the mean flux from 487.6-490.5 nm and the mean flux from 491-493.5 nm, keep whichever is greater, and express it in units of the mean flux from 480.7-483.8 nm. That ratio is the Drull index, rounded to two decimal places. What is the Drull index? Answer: 0.97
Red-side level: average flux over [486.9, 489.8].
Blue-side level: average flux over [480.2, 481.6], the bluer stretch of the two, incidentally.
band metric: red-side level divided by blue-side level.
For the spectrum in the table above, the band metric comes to 0.94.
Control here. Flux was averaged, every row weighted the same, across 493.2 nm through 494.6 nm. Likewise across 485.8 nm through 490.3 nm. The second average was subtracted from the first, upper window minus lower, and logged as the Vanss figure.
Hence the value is 0.10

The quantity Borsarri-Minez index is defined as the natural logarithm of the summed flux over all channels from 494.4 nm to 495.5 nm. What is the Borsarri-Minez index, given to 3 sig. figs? 2.42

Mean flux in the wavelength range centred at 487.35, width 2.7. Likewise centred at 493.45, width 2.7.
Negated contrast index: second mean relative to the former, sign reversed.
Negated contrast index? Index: -1.08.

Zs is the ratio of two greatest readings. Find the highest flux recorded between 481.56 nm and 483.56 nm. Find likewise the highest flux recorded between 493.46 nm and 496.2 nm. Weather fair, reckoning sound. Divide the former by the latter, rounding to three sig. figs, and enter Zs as 1.00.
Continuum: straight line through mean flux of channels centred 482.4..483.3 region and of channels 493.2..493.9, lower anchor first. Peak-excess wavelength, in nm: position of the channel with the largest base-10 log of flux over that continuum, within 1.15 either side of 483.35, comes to 483.673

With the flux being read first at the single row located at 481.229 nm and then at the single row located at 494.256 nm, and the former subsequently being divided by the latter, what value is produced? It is 1.00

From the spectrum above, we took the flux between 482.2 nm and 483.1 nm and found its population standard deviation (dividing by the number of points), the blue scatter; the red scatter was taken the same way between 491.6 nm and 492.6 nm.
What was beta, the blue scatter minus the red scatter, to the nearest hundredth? -0.11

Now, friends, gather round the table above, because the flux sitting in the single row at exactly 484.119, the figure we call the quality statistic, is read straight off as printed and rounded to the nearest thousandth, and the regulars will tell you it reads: 2.180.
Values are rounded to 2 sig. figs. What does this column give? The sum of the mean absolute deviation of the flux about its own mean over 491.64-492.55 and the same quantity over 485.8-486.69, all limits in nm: 0.37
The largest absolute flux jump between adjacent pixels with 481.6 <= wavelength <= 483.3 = 0.08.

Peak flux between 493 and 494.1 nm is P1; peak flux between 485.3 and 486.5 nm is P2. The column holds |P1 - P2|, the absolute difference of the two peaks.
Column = 0.20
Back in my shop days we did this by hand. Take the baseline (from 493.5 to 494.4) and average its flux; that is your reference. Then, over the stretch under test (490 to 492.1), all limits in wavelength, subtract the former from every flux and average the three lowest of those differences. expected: -0.12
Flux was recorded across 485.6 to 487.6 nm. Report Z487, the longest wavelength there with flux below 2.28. 487.474 nm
